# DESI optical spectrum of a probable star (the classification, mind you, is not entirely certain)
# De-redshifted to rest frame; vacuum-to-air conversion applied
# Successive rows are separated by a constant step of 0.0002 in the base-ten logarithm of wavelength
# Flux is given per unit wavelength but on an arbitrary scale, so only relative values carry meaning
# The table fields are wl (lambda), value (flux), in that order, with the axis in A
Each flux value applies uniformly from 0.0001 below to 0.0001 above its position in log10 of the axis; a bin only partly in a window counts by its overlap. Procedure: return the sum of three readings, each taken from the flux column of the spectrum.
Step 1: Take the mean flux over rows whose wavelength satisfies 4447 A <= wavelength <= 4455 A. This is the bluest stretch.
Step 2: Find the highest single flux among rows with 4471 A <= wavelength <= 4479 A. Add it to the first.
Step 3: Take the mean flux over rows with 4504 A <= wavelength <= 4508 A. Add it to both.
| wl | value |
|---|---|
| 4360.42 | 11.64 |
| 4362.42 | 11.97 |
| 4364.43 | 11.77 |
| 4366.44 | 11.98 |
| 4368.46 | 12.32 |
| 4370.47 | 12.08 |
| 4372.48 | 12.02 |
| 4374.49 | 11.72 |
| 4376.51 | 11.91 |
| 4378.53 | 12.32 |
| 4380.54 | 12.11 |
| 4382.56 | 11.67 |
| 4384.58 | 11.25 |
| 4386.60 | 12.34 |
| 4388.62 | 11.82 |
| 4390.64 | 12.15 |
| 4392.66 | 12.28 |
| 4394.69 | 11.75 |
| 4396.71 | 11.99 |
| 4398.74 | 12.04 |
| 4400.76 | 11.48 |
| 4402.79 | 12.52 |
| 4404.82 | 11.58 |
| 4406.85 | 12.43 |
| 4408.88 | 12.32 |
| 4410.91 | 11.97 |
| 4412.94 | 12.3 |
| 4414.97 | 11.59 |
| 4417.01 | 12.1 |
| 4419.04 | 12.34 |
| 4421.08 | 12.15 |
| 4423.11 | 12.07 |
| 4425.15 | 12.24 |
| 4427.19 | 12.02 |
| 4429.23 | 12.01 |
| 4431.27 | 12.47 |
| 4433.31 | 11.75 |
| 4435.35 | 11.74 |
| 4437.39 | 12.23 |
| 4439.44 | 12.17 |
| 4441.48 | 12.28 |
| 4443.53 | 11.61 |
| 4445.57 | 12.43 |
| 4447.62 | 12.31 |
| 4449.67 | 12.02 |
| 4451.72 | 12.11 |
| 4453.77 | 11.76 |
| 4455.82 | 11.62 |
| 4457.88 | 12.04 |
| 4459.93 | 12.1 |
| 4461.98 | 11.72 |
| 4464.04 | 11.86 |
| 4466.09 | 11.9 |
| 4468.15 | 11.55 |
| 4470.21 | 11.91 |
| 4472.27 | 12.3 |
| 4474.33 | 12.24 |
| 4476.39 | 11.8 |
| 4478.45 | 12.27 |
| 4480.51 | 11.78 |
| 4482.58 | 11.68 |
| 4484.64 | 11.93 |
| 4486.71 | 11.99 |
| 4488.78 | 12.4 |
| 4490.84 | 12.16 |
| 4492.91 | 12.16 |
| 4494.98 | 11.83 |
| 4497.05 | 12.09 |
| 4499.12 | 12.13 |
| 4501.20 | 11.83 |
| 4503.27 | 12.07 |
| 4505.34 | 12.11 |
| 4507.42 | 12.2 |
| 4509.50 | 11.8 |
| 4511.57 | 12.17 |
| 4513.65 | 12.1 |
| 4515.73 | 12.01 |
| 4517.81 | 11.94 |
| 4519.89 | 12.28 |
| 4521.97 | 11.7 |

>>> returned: 36.5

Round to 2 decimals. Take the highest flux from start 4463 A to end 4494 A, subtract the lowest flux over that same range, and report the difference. 0.85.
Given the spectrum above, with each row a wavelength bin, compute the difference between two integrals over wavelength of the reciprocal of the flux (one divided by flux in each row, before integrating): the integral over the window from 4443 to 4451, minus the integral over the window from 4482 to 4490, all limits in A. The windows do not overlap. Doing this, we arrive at -0.01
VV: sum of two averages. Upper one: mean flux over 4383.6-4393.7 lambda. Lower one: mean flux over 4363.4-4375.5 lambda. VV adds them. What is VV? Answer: 23.9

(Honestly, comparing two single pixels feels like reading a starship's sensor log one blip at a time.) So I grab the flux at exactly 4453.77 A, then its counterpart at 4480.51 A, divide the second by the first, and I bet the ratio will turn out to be 1.00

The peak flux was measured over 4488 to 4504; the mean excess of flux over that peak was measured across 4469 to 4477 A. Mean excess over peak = -0.34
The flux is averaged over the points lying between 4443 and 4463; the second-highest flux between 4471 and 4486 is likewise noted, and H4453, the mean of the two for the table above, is 12.1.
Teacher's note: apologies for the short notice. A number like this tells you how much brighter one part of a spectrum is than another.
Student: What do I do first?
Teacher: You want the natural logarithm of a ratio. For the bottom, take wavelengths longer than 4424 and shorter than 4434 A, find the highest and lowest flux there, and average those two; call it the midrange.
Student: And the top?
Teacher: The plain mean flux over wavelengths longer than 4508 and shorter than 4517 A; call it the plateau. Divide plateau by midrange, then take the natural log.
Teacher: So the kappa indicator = -0.007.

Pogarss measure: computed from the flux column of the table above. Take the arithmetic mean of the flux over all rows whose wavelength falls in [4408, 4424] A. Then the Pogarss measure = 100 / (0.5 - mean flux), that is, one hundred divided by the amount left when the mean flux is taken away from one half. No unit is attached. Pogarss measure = -8.62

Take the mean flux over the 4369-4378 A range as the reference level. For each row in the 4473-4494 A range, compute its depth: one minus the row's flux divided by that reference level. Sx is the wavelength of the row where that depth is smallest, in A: 4488.78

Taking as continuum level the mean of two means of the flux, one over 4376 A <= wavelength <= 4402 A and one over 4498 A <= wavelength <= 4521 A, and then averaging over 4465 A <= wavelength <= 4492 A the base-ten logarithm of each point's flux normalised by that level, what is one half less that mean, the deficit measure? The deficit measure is 0.500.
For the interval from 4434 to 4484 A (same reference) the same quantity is 0.501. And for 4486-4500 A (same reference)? 0.496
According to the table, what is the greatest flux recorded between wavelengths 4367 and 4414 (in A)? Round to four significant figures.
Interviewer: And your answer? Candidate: 12.52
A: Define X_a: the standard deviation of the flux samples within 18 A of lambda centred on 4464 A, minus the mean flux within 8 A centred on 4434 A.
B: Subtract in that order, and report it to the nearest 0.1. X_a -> -11.8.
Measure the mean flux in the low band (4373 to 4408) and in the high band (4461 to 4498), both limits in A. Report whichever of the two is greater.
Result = 12.0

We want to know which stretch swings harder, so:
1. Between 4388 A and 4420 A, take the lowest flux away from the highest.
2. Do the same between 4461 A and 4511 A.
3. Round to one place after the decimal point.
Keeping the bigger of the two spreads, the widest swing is 1.0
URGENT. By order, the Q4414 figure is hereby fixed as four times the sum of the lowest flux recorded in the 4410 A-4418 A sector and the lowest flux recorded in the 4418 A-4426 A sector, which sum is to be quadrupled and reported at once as 94.6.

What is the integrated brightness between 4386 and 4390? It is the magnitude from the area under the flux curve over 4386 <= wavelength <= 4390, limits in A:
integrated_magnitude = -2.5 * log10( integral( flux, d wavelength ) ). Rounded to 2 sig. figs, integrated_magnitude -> -4.2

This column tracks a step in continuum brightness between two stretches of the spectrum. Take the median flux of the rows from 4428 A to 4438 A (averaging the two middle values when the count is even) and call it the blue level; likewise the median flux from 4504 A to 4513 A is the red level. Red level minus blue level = 0.13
